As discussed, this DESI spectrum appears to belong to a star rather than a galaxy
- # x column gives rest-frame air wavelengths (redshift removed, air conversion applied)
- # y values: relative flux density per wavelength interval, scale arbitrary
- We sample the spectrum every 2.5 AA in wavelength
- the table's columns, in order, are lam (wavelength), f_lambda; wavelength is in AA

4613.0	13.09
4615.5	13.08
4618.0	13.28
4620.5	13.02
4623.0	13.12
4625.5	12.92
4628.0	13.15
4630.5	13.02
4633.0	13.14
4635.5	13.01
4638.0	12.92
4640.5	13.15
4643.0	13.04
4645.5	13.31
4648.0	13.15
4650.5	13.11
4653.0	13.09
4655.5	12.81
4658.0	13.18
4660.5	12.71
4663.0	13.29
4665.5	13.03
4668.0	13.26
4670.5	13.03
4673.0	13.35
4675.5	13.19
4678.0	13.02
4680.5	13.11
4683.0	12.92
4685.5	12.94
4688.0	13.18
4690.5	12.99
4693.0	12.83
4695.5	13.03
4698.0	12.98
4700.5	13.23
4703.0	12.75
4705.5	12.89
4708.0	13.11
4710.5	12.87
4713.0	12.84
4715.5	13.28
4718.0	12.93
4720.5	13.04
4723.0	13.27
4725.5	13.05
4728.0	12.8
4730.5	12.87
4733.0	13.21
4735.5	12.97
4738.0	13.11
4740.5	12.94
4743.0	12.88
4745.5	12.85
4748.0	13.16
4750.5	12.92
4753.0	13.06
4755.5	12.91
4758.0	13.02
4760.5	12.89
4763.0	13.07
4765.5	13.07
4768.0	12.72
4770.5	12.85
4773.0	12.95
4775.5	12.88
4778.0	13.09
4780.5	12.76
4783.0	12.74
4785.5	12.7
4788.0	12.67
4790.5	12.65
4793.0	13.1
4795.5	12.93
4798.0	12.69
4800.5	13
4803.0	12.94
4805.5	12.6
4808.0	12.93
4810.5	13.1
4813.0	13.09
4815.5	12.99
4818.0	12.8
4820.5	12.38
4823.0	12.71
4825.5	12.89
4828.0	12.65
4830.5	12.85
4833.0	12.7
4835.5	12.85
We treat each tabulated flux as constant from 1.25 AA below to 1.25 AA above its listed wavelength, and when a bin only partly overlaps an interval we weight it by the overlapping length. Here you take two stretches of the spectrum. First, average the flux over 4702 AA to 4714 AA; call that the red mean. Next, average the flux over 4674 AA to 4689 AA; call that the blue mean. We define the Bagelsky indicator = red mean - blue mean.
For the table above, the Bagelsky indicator -0.17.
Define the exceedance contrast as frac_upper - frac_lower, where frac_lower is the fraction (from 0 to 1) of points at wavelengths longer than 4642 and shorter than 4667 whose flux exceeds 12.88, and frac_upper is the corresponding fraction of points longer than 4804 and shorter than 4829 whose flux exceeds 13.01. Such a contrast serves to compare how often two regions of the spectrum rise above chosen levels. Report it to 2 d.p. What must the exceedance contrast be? -0.60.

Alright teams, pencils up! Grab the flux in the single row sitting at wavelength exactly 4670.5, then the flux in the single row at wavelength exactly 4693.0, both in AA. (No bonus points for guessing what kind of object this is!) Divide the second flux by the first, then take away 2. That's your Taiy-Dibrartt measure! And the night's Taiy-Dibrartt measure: -1.02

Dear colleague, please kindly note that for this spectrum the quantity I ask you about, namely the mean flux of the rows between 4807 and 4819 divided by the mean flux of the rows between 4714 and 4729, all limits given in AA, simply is 0.994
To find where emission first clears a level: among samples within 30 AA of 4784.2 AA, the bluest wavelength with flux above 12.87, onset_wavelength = 4755.5 AA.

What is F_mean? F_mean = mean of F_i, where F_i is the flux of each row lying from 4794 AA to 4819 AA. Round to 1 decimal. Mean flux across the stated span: 12.9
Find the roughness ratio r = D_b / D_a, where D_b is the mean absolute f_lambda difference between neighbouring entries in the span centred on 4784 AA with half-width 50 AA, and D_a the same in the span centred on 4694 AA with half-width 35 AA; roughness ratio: 0.78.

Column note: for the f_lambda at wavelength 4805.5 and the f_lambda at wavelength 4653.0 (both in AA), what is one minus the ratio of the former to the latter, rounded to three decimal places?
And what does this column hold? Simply 0.037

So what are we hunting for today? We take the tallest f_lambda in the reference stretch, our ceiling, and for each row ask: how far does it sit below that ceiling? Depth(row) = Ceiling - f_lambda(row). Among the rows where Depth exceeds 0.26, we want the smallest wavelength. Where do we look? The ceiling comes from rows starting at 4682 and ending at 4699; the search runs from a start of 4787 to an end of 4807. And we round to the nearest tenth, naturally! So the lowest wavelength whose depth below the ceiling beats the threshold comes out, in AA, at 4788.0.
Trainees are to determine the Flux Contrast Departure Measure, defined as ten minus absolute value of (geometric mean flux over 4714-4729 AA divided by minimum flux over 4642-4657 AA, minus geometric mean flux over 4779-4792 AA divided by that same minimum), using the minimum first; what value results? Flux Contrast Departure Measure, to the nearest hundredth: 9.97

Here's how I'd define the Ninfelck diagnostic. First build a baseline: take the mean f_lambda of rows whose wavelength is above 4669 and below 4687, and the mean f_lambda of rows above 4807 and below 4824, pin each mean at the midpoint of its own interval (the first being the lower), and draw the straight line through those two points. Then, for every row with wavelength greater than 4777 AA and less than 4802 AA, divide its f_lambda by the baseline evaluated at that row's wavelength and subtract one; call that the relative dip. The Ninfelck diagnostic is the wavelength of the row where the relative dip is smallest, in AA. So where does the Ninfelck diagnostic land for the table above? 4790.5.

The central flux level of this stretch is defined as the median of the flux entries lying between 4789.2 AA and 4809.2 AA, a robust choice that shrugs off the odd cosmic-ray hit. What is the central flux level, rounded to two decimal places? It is 12.93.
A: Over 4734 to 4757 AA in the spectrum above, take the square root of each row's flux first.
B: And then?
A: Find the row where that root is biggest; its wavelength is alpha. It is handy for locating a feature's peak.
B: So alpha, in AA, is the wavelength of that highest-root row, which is 4748.0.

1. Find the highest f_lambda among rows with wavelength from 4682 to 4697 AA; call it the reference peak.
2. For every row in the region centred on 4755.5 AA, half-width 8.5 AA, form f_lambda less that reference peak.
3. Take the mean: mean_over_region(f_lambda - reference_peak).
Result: -0.18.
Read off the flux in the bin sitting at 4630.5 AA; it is 13.02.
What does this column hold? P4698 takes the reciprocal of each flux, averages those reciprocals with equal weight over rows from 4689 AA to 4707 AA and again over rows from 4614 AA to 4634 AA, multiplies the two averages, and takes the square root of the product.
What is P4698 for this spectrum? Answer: 0.0768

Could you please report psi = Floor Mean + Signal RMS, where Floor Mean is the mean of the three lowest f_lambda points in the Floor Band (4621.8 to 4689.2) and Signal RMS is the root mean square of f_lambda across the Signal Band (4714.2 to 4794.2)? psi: 25.8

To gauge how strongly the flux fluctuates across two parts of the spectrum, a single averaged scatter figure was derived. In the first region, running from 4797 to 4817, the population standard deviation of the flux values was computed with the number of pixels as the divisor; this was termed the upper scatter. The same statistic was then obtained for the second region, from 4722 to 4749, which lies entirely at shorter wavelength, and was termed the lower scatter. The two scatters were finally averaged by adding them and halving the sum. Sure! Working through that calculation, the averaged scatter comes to 0.161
